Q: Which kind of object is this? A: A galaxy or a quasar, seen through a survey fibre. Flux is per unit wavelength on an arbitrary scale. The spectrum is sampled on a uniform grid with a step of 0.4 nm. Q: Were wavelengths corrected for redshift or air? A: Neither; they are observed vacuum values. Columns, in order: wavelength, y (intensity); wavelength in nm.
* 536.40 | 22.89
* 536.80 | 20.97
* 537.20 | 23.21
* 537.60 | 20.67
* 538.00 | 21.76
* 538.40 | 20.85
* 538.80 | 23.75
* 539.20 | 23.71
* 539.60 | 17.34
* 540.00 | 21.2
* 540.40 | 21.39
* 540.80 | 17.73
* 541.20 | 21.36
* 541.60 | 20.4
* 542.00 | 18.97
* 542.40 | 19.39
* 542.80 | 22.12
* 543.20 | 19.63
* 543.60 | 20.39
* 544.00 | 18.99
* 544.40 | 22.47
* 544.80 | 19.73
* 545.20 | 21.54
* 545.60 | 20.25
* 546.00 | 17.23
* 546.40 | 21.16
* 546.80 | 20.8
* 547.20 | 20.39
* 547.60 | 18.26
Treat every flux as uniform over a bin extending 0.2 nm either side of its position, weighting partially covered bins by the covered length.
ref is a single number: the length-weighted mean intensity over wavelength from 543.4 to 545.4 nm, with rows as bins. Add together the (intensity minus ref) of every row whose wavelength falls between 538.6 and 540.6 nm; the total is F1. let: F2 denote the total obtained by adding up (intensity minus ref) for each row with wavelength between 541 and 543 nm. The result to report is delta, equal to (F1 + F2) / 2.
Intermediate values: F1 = 4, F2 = -0.9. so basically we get 1.7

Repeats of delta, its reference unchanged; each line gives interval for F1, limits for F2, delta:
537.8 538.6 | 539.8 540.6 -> 1.4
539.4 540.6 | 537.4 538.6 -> -0.3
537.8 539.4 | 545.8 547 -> 2.4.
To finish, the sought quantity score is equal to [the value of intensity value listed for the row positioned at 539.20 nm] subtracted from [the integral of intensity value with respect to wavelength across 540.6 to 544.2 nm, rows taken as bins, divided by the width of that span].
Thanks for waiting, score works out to -4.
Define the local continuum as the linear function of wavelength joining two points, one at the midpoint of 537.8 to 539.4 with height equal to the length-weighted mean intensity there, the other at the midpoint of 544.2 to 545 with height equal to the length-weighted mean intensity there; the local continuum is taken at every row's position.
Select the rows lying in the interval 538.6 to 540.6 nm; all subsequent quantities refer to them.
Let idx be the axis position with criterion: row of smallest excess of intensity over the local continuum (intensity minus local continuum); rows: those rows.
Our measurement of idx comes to 539.60 nm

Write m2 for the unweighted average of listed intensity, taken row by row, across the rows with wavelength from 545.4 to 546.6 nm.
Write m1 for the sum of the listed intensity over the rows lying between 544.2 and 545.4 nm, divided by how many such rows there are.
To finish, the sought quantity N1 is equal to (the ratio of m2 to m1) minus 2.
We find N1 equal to -1.08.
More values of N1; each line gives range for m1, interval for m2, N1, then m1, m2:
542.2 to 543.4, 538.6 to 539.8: -0.94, 20.4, 21.6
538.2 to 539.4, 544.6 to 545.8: -1.10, 22.8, 20.5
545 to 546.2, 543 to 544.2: -1.00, 19.7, 19.7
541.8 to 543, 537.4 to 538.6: -0.95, 20.2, 21.1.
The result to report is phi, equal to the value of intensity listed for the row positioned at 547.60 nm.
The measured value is 18.26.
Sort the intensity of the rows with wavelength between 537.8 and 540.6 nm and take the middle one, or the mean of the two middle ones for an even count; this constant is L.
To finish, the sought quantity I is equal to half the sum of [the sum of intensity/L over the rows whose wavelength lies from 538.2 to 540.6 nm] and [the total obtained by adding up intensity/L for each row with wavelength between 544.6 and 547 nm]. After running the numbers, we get 5.82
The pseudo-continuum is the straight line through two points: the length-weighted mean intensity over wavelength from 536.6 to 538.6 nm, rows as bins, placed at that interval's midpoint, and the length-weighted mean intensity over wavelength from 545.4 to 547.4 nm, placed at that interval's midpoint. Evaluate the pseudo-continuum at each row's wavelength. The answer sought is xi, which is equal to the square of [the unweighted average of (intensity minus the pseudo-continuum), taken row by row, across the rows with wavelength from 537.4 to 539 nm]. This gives 0.1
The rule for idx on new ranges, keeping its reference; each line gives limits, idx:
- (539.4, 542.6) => 539.60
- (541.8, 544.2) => 542.00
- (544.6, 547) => 546.00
